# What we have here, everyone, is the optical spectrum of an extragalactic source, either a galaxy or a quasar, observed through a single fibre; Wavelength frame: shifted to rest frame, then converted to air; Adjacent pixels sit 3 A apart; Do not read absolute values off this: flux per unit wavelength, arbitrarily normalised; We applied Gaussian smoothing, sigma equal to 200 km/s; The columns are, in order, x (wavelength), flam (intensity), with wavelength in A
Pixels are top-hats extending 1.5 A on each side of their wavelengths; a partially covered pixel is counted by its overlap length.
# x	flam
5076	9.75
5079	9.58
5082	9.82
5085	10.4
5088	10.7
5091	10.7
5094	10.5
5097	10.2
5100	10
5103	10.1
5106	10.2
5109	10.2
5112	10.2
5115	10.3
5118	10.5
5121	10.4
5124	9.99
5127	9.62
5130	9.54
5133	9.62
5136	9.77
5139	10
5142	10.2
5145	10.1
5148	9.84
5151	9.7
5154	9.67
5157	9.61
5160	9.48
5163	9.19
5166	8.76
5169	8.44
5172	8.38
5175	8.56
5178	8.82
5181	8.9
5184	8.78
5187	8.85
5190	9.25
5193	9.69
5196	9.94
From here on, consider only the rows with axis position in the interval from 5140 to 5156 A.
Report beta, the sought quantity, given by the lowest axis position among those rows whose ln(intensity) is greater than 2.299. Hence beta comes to 5142 A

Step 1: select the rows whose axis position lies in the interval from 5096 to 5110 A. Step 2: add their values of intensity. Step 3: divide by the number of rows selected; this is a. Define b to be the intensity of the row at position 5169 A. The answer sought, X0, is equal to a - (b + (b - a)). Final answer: 3.4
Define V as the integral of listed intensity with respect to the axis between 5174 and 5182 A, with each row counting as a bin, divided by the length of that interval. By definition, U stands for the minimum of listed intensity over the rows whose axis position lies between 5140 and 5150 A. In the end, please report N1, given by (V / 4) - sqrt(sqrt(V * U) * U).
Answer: -7.37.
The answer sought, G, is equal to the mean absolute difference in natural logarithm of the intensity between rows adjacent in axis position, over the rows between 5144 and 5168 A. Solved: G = 0.020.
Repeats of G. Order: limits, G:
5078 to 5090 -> 0.037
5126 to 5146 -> 0.014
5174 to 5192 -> 0.021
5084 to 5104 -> 0.018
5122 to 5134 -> 0.018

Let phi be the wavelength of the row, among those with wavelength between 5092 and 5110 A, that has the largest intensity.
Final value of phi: 5094 A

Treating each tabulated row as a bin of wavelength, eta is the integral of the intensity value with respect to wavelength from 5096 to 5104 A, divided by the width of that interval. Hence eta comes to 10.1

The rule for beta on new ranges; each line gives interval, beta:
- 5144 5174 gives 5145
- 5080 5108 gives 5085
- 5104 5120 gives 5106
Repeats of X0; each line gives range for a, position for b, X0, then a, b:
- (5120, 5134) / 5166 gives 2.1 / 9.8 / 8.76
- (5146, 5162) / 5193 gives -0.1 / 9.7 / 9.69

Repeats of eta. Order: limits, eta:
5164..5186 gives 8.7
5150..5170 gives 9.3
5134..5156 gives 9.9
